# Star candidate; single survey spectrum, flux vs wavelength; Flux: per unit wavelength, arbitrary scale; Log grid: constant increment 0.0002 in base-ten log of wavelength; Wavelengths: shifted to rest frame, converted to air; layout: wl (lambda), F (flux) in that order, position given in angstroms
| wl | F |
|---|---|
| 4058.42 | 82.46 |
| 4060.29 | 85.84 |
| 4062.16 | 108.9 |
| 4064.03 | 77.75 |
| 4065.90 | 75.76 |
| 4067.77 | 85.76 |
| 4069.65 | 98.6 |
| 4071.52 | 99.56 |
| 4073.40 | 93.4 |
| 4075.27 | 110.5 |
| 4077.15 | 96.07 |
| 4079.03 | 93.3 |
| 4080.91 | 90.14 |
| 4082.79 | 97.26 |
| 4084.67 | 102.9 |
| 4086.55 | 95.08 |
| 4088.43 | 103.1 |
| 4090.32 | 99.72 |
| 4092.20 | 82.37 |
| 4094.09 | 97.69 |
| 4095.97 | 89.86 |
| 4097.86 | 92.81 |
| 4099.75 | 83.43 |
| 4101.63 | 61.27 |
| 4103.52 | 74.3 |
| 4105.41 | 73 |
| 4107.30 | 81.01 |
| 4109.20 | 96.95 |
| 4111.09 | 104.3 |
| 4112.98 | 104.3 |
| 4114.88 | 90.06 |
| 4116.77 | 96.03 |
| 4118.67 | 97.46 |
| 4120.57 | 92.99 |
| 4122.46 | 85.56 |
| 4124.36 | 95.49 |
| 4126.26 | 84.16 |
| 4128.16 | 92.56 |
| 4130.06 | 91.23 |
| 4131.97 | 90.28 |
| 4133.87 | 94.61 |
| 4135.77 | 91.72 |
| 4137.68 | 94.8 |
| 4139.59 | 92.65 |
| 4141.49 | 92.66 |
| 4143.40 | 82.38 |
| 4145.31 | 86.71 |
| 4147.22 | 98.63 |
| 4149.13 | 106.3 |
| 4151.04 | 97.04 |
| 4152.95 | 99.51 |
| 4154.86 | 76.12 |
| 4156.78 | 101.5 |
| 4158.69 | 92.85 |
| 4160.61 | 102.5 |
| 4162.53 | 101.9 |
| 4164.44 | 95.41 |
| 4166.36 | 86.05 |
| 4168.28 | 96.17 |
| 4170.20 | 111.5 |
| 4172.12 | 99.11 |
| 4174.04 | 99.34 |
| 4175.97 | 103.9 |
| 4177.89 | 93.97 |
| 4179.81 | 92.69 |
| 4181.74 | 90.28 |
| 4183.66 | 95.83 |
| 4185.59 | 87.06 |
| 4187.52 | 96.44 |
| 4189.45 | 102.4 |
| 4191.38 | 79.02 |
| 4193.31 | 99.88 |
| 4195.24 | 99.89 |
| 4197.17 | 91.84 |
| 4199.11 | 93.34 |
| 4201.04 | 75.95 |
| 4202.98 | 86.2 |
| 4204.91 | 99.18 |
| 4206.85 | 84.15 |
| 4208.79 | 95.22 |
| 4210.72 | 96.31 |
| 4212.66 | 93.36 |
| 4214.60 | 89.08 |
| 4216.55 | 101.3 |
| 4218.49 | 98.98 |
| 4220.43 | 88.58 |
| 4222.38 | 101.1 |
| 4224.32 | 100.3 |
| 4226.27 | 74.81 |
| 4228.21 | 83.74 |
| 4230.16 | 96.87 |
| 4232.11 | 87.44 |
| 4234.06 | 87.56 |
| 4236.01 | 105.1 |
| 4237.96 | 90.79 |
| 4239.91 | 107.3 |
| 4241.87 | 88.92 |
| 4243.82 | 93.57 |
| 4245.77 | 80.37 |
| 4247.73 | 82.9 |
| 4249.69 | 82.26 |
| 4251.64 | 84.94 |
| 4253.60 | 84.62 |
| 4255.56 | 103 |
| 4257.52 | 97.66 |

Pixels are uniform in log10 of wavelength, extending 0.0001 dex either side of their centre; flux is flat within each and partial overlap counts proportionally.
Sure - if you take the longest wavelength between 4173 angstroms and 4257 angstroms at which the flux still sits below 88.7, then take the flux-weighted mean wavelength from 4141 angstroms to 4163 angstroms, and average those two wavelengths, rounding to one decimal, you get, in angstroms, 4202.9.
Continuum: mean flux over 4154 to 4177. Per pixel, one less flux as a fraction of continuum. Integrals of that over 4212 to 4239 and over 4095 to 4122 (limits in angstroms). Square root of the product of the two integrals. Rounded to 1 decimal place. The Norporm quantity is 1.7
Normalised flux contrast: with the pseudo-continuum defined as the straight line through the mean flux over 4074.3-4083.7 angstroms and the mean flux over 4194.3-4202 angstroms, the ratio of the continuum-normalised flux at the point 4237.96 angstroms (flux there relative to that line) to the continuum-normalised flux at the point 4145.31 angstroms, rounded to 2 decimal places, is 1.11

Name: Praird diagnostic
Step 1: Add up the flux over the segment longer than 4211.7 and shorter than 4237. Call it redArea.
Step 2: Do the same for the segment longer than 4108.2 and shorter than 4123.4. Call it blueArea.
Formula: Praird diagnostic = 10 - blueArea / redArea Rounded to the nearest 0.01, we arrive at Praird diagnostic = 9.38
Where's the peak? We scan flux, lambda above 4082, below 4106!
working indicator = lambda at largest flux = 4088.43 angstroms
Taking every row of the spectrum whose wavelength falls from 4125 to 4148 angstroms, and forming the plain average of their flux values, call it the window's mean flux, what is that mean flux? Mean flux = 91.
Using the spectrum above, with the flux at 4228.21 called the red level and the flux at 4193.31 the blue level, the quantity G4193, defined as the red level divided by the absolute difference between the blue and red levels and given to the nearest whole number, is 5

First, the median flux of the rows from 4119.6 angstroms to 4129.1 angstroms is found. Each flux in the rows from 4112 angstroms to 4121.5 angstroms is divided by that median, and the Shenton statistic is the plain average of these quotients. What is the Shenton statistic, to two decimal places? 1.04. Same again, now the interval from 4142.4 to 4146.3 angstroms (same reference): 0.91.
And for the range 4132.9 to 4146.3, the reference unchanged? 0.98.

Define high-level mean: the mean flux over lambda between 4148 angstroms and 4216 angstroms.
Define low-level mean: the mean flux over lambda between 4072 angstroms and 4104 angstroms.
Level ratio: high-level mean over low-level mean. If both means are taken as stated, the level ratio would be 1.03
